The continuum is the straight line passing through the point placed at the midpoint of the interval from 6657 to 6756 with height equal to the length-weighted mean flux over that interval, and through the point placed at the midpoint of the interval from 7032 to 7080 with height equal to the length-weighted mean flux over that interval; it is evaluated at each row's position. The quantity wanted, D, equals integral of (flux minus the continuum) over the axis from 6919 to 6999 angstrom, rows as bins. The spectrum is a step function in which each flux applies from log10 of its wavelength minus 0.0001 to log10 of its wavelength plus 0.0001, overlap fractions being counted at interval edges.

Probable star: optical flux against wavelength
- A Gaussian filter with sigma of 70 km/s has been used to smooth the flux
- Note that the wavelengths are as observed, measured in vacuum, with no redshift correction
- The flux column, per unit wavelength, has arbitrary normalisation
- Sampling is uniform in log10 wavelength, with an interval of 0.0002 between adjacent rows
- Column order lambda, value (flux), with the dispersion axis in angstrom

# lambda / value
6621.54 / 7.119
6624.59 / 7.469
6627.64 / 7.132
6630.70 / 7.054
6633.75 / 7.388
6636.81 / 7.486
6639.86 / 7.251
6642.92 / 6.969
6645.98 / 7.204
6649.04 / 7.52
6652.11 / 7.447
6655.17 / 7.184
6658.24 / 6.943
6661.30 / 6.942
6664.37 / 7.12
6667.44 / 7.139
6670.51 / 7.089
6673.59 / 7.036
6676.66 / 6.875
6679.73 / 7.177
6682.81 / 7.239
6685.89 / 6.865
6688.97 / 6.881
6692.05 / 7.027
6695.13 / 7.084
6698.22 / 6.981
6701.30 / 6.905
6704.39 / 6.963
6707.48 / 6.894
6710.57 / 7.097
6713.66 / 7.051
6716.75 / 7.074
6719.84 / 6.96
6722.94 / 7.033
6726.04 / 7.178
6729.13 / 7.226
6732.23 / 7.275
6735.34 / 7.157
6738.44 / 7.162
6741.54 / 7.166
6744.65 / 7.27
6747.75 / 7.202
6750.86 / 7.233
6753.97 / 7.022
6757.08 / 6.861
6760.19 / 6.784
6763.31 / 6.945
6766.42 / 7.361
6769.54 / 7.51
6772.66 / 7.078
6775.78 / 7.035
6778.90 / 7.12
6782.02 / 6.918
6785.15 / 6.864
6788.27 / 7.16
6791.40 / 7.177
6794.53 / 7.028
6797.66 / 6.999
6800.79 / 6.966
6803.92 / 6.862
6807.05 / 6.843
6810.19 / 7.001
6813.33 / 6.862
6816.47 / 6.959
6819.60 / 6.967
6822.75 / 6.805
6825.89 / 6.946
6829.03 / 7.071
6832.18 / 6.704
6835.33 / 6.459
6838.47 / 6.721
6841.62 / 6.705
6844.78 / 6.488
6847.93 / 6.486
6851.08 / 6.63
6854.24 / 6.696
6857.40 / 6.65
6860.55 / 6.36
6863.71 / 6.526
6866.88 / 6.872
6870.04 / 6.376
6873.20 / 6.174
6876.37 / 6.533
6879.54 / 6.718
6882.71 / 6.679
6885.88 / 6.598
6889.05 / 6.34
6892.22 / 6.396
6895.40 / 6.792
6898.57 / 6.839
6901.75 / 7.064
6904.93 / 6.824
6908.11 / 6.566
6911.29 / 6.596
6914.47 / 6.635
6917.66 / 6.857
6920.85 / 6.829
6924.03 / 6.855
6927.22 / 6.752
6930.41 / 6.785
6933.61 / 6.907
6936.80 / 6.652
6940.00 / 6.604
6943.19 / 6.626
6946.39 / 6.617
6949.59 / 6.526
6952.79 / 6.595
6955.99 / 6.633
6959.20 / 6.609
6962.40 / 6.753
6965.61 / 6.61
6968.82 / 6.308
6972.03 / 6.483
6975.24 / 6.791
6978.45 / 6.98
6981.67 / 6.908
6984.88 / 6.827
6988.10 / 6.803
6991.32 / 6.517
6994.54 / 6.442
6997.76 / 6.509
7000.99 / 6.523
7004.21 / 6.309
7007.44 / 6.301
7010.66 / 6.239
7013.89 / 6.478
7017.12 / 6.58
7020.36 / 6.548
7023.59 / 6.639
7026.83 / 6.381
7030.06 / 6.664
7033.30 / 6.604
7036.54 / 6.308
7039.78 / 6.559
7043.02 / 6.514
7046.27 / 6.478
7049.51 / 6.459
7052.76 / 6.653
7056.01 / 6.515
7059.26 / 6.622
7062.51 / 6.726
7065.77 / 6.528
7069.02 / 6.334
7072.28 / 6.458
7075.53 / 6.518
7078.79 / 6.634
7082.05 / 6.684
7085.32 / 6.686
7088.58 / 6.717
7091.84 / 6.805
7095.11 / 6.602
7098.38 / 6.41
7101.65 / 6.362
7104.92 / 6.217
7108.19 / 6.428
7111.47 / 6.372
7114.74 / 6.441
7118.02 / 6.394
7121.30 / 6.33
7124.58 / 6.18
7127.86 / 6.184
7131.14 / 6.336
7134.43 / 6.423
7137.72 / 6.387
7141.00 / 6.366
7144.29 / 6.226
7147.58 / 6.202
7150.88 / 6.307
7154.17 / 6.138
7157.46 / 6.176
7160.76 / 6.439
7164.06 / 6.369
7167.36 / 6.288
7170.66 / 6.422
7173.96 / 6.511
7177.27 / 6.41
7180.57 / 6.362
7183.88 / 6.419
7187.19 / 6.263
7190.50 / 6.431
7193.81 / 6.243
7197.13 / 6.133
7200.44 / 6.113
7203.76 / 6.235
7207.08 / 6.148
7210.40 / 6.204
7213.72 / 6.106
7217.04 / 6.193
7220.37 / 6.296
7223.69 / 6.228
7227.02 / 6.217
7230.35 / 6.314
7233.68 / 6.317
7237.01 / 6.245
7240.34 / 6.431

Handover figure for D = 0.1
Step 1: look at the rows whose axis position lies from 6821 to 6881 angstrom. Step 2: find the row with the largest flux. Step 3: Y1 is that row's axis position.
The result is 6829.03 angstrom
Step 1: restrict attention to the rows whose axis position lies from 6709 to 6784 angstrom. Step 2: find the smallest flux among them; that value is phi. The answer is 6.784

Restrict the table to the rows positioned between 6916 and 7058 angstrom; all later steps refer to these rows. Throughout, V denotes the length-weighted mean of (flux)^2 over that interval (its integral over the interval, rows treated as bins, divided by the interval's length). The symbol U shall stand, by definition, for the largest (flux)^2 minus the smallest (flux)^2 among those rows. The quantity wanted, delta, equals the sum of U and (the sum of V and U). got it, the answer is 63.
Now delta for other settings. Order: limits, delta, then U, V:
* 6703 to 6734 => 61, 5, 50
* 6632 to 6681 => 70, 9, 51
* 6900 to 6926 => 60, 7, 46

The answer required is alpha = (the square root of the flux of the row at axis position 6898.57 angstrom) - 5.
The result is -2.38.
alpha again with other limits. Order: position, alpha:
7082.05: -2.41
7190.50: -2.46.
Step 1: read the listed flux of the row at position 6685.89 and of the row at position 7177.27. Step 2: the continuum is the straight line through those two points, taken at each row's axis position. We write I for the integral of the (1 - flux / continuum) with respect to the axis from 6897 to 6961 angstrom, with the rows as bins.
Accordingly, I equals -0.8 angstrom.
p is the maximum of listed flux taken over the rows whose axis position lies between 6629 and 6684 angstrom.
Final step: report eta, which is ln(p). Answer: 2.02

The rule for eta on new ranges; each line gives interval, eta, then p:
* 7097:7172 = 1.86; 6.441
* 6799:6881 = 1.96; 7.071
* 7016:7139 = 1.92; 6.805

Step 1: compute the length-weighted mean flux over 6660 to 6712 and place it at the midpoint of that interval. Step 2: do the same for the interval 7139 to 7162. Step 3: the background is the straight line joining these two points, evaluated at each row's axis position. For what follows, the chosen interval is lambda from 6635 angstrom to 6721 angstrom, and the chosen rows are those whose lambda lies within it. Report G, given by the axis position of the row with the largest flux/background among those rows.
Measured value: 6649.04 angstrom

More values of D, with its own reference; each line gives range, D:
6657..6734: -3.5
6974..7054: -2.6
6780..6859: -4.4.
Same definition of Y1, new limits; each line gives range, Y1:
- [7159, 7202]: 7173.96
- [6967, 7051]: 6978.45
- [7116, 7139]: 7134.43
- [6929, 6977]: 6933.61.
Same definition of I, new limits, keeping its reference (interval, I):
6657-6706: -1.1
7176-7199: 0.3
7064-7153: 0.7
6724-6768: -2.1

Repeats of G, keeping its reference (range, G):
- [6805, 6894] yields 6829.03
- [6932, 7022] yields 6978.45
